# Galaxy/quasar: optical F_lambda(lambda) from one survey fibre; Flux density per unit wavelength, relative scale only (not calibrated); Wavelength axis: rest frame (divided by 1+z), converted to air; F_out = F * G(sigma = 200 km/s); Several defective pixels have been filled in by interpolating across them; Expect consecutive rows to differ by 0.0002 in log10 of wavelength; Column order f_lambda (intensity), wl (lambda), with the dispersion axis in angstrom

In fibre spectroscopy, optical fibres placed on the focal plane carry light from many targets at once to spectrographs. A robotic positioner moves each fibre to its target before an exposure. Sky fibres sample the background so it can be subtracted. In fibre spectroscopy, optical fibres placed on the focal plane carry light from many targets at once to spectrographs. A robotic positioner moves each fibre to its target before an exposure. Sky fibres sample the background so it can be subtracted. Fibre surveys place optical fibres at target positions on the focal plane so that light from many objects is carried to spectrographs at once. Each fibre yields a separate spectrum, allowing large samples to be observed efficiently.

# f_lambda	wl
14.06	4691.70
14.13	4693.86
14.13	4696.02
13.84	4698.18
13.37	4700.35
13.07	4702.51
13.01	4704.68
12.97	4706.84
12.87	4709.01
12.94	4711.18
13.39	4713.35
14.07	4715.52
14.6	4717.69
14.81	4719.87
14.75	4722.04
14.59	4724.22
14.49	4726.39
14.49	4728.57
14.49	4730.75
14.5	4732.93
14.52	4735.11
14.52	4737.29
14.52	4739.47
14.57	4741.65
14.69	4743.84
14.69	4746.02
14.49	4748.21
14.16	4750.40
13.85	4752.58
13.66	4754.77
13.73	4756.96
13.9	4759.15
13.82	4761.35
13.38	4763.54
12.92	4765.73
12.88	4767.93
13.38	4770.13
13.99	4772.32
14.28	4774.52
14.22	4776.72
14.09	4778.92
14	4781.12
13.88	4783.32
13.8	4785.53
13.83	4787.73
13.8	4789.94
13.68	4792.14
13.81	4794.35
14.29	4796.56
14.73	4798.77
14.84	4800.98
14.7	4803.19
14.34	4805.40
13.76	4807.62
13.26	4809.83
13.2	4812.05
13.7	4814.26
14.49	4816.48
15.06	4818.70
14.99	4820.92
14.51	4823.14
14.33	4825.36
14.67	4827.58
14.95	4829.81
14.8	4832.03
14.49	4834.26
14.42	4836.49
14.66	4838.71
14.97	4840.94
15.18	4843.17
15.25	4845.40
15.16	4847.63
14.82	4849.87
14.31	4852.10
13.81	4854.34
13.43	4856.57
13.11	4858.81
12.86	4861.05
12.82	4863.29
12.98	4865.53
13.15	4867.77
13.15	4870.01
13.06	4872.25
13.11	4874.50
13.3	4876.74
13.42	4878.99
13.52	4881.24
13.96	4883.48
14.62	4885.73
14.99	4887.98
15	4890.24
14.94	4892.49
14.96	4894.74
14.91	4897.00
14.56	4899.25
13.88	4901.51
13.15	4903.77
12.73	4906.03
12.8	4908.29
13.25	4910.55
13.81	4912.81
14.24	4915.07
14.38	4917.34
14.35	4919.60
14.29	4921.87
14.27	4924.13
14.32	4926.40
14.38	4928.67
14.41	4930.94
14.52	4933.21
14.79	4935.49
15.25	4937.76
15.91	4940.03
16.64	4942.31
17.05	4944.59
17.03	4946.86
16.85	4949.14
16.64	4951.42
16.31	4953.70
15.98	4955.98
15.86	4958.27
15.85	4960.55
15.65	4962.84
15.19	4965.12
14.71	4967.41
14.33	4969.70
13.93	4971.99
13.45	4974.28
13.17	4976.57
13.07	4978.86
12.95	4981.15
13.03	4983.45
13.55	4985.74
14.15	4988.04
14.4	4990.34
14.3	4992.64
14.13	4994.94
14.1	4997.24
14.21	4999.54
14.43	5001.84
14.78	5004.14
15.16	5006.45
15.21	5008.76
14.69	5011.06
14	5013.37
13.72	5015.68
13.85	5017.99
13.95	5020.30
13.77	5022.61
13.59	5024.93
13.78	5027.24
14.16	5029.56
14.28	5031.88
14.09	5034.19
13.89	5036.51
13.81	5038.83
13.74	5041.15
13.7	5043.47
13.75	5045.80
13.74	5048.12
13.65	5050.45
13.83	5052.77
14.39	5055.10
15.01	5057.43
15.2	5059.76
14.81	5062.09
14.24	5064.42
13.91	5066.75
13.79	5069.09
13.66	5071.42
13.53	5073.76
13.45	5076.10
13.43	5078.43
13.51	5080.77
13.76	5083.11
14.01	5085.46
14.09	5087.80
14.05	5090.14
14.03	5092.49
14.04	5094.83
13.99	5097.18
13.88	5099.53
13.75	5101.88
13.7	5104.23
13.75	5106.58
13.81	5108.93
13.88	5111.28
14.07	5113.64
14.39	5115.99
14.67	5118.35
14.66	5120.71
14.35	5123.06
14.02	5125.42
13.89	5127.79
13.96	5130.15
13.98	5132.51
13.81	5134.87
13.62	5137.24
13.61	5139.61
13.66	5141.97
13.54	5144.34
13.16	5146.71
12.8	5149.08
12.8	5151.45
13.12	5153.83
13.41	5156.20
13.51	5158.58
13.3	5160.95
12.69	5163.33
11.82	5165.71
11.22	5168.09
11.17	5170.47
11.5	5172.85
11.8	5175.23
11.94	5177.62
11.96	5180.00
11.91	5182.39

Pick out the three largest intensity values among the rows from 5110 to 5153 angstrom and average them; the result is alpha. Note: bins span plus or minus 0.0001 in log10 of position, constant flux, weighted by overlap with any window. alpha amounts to 14.6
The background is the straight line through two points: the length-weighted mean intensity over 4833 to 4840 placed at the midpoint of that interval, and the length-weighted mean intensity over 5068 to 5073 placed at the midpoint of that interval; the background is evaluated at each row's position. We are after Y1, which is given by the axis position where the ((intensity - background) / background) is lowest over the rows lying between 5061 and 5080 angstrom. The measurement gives 5078.43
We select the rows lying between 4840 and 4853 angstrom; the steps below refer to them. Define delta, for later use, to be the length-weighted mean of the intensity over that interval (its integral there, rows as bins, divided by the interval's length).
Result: 15.0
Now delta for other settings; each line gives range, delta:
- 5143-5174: 12.6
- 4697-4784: 14.0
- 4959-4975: 14.8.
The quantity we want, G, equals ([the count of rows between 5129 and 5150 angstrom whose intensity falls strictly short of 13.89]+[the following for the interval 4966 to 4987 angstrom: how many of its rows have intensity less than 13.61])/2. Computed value 6.5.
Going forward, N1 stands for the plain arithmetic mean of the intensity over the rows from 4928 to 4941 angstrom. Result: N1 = 14.9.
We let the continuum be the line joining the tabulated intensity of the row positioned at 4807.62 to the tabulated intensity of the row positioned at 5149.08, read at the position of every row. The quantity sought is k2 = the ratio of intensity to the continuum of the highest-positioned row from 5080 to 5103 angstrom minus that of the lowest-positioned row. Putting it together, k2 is 0.02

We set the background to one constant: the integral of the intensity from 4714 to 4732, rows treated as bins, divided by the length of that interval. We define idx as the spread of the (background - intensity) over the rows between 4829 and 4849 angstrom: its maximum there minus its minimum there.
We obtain 0.8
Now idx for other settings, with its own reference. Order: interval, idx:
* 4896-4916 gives 2.2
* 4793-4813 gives 1.6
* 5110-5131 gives 0.8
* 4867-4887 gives 1.6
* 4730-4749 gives 0.2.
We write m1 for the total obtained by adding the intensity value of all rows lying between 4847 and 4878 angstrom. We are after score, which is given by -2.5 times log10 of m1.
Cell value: -5.7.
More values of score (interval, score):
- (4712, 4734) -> -5.4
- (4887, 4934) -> -6.2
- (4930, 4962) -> -5.9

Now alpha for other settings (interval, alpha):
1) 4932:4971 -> 17.0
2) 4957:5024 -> 15.8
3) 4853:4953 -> 17.0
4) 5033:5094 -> 15.0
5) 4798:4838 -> 15.0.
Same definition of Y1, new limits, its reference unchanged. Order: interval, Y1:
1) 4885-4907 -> 4906.03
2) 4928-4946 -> 4928.67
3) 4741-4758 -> 4754.77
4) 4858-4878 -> 4863.29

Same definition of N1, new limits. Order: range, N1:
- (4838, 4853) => 14.9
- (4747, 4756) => 14.0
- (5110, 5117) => 14.1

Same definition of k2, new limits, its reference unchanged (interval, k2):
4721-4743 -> -0.01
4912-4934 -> 0.06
